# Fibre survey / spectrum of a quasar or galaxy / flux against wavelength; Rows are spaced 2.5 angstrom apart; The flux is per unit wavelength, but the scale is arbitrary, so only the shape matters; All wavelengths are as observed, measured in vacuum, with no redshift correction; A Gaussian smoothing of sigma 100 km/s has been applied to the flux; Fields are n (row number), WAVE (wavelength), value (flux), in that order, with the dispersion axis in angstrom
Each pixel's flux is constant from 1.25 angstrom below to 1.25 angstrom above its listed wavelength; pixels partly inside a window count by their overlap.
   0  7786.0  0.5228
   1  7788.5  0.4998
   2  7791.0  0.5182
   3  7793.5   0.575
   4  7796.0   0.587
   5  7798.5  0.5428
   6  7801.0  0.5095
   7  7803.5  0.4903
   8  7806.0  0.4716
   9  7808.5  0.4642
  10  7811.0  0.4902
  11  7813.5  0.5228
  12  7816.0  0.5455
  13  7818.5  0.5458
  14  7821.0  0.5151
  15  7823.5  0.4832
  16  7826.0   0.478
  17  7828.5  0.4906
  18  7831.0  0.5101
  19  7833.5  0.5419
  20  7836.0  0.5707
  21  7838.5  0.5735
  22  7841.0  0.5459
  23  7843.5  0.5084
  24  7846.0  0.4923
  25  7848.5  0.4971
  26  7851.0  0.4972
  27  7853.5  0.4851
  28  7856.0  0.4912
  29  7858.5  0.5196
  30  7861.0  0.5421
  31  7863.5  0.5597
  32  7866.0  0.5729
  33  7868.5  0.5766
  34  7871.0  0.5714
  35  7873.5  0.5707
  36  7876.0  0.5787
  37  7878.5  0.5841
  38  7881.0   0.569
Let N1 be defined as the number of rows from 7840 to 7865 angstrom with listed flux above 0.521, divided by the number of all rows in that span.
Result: 0.30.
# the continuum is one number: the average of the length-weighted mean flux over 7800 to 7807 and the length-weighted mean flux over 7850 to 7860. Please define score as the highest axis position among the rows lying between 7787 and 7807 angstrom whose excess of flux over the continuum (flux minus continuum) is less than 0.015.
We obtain 7806.0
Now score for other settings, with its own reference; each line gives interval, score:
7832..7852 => 7851.0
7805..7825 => 7823.5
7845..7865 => 7856.0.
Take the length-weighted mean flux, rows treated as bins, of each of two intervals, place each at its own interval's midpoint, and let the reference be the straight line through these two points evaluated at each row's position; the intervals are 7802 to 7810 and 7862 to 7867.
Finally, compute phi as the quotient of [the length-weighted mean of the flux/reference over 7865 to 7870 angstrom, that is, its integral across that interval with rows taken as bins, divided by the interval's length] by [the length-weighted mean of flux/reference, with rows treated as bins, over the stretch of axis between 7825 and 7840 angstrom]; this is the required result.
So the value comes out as 0.99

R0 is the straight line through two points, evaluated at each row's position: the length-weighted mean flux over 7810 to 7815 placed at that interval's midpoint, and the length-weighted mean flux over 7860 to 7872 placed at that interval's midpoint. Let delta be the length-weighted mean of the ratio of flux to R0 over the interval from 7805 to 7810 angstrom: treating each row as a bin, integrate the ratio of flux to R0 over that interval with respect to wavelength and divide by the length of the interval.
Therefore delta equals 0.930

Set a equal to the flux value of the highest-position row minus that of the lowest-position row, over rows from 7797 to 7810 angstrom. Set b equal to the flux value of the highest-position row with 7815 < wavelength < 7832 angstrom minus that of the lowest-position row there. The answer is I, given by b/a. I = 0.5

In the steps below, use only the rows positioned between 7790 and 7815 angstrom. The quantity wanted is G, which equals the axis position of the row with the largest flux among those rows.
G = 7796.0 angstrom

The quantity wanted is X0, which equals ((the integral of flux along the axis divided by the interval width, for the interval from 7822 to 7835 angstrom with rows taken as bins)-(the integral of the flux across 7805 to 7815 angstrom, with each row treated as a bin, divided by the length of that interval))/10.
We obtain 0.001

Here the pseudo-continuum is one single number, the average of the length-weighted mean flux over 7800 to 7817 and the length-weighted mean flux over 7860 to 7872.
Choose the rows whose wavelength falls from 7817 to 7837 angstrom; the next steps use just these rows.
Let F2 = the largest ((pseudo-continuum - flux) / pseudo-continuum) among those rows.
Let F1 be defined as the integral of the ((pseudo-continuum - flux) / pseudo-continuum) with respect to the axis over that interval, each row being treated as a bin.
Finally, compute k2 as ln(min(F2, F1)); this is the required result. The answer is -2.3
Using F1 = 0.56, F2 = 0.10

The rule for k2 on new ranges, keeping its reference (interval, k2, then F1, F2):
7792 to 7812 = -2.1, 0.56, 0.13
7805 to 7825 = -2.1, 1.01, 0.13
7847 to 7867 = -2.4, 0.45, 0.09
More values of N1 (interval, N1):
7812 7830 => 0.43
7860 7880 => 1.00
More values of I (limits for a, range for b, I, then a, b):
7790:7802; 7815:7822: 3.5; -0.01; -0.03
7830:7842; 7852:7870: 2.6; 0.04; 0.09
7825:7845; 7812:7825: -1.3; 0.03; -0.04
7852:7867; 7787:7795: 0.9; 0.09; 0.08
